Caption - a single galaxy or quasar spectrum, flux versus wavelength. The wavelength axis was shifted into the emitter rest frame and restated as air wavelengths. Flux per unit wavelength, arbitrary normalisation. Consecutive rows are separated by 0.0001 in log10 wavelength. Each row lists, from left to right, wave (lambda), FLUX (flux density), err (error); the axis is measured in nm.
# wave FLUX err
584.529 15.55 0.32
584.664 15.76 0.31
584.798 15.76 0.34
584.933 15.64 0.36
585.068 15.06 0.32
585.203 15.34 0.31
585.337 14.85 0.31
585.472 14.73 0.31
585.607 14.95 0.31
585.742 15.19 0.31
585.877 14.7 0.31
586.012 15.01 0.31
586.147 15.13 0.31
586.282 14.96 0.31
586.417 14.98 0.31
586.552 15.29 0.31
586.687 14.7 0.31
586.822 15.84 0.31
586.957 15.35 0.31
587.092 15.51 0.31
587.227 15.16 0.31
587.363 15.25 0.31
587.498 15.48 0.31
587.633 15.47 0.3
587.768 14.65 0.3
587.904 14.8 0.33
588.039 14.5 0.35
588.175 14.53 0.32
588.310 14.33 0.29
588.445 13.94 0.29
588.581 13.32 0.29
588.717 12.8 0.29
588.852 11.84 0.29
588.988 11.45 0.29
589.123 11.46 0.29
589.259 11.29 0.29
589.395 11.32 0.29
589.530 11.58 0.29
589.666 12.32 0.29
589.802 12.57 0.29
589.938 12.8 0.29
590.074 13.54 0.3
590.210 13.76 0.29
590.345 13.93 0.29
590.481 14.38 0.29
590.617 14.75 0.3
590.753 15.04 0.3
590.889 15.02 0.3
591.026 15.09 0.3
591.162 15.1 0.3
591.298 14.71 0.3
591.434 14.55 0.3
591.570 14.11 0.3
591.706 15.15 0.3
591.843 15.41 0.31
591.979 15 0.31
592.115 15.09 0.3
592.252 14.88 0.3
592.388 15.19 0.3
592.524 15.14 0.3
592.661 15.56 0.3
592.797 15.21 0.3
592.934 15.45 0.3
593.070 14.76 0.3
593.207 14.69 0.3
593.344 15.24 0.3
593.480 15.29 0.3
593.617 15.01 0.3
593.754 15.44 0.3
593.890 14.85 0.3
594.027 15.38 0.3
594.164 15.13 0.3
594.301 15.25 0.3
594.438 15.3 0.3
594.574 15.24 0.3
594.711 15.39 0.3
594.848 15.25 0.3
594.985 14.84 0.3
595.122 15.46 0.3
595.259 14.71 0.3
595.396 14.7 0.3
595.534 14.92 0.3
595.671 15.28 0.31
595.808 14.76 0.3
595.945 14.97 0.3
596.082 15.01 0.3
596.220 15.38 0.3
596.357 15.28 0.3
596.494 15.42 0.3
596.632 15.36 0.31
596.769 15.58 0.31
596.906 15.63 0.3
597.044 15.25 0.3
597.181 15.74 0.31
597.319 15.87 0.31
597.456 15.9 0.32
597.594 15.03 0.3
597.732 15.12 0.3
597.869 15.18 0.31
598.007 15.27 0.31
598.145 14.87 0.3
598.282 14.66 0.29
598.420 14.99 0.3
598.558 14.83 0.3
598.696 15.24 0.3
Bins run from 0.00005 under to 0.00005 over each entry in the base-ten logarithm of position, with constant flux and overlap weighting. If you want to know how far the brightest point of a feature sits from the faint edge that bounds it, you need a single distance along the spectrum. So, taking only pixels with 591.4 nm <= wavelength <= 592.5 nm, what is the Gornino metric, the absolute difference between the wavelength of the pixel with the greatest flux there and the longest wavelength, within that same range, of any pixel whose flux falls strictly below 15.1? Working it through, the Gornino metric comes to 0.41 nm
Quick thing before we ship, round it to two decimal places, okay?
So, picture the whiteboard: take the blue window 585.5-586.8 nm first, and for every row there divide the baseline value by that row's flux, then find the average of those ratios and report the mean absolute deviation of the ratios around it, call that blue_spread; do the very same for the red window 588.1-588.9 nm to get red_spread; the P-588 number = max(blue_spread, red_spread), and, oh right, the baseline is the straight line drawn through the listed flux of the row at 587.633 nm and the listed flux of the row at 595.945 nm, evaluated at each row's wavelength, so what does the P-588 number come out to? 0.07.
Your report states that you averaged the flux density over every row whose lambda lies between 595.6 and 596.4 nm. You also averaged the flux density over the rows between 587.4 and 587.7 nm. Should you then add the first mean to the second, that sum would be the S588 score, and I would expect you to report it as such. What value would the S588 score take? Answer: 30.6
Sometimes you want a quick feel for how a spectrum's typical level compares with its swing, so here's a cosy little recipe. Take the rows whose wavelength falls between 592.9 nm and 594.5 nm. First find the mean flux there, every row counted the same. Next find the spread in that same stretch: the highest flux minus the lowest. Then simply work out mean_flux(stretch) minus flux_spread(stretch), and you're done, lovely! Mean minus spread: 14.4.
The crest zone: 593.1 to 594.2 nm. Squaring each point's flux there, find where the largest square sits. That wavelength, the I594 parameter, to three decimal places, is 593.754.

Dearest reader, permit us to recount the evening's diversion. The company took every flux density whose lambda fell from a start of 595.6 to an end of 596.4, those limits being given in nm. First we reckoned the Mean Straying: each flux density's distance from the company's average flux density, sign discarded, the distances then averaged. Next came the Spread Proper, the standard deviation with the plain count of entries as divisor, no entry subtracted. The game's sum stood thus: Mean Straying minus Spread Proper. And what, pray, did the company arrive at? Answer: -0.017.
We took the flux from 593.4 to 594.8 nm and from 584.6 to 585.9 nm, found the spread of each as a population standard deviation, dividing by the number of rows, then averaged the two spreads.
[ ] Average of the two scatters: 0.3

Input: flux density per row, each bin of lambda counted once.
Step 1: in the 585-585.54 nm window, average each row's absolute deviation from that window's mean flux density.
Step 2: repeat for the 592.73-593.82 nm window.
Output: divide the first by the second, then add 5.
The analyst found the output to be 5.86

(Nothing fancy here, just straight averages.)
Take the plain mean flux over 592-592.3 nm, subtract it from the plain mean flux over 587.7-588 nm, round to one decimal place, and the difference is -0.3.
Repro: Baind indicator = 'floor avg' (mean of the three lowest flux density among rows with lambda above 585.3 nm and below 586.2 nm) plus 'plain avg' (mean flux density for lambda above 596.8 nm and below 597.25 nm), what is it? 30.3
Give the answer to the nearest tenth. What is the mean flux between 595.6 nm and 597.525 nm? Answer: 15.4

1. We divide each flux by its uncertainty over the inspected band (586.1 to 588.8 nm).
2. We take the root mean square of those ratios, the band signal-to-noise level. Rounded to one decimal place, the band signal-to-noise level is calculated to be 48.1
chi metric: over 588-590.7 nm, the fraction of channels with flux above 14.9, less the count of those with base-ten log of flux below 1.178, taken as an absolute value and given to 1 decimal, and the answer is 20.0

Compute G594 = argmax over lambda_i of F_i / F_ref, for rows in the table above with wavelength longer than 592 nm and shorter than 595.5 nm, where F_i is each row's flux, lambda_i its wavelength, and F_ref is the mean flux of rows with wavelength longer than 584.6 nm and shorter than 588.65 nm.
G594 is 592.661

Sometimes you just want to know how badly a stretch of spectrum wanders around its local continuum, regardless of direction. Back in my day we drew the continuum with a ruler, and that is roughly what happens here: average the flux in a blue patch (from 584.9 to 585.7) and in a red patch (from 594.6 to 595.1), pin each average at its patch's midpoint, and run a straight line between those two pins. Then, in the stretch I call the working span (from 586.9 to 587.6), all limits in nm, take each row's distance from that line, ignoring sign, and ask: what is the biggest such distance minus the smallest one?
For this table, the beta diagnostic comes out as 0.35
